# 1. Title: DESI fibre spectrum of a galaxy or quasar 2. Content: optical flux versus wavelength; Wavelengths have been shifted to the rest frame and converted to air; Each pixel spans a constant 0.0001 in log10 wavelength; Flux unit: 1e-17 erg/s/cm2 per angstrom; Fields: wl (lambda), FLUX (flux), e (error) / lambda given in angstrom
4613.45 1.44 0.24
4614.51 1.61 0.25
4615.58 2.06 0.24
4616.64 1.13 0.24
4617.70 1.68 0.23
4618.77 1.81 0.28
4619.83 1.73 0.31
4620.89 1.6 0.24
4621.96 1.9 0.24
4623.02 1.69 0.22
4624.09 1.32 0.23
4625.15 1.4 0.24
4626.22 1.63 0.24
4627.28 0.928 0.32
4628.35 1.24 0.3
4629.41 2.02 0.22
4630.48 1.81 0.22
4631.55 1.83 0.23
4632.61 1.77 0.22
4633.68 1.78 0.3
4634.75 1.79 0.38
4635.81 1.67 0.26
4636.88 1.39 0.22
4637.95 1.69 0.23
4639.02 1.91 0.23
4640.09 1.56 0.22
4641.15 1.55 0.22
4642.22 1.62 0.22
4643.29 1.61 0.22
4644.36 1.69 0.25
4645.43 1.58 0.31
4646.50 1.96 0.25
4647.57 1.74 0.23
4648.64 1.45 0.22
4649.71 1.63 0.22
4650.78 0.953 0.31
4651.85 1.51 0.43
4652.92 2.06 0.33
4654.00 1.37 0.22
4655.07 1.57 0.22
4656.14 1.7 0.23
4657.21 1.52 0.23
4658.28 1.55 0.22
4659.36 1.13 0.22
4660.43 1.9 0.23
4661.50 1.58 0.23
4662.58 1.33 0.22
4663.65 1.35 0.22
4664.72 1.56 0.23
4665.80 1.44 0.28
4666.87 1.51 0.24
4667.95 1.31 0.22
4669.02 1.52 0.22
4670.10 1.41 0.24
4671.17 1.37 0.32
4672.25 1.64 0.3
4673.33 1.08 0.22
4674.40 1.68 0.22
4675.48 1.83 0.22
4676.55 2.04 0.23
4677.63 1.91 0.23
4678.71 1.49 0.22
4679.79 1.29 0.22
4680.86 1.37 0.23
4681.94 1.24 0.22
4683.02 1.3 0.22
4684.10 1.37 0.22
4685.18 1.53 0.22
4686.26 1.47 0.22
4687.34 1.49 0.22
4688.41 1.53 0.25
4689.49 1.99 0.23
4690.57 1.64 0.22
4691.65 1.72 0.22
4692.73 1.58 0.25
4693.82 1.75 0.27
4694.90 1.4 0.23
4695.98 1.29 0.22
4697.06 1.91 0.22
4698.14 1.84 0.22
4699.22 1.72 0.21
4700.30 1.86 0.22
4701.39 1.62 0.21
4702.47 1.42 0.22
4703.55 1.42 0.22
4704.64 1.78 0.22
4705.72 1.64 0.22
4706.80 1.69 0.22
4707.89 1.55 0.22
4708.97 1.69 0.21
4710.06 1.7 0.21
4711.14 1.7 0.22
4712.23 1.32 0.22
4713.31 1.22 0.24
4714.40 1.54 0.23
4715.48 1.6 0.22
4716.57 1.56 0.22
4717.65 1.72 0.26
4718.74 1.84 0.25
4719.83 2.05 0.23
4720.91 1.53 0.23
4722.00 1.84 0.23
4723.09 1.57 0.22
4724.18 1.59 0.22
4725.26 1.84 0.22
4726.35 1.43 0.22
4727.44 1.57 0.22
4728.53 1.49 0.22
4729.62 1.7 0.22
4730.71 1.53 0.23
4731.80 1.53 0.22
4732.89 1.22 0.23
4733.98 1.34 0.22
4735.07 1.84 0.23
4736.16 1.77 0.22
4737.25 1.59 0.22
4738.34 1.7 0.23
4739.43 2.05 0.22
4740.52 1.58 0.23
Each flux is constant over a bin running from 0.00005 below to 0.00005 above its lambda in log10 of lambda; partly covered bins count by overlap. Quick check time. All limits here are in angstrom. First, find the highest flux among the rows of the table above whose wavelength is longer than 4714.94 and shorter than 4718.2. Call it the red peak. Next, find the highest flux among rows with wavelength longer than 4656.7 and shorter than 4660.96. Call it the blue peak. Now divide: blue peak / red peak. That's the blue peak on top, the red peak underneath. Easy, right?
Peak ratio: 1.1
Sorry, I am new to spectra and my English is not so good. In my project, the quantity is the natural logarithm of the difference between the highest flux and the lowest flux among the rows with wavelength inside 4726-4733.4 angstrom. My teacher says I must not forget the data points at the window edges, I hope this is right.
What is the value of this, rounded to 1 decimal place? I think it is -0.7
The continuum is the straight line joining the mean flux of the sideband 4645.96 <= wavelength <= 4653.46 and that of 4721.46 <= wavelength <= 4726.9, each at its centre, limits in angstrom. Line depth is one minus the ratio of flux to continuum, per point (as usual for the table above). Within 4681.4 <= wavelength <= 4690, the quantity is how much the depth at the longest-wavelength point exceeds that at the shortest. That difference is -0.46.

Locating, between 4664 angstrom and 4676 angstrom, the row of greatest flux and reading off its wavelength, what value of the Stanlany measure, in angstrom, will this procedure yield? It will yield 4675.48 angstrom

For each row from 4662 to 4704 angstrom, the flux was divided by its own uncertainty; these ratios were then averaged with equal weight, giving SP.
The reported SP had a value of 6.7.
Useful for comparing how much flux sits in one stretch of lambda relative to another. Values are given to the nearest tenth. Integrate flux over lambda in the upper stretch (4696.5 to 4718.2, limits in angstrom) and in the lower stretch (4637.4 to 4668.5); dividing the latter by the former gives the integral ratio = 1.4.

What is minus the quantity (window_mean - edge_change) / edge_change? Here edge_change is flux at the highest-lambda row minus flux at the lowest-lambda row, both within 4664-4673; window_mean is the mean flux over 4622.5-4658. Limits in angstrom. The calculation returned -19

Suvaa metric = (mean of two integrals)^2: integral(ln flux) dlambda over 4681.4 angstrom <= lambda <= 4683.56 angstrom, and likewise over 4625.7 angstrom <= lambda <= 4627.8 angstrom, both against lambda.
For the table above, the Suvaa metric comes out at 0.23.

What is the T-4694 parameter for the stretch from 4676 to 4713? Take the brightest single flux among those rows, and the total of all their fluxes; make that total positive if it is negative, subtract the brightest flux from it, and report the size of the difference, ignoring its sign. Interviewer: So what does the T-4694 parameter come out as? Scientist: 52.2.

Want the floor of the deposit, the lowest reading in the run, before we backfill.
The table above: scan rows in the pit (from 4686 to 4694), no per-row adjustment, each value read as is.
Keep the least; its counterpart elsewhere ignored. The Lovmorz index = 1.47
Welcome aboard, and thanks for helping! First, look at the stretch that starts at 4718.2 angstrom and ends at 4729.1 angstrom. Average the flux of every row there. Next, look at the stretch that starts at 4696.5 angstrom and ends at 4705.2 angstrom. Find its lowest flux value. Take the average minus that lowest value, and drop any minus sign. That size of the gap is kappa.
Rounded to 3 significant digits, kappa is 0.255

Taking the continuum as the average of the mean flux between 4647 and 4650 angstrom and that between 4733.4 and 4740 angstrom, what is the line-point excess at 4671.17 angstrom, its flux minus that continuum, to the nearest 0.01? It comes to -0.29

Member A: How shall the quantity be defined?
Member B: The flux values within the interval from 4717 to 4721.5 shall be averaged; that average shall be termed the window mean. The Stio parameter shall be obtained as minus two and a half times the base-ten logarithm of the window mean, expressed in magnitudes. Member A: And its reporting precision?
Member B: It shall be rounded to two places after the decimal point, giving -0.63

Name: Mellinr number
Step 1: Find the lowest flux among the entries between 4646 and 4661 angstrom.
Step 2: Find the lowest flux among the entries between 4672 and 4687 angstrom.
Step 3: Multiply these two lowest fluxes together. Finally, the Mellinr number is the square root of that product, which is 1.01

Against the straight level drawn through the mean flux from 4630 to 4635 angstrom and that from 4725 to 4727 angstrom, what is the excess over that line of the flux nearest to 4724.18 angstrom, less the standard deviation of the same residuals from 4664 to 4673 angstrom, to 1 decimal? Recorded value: -0.1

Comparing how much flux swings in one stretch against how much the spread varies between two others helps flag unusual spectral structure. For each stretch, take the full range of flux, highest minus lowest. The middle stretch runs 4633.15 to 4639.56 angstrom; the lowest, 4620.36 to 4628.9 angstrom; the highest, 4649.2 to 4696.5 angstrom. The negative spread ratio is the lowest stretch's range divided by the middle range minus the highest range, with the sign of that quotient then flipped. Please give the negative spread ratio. 2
